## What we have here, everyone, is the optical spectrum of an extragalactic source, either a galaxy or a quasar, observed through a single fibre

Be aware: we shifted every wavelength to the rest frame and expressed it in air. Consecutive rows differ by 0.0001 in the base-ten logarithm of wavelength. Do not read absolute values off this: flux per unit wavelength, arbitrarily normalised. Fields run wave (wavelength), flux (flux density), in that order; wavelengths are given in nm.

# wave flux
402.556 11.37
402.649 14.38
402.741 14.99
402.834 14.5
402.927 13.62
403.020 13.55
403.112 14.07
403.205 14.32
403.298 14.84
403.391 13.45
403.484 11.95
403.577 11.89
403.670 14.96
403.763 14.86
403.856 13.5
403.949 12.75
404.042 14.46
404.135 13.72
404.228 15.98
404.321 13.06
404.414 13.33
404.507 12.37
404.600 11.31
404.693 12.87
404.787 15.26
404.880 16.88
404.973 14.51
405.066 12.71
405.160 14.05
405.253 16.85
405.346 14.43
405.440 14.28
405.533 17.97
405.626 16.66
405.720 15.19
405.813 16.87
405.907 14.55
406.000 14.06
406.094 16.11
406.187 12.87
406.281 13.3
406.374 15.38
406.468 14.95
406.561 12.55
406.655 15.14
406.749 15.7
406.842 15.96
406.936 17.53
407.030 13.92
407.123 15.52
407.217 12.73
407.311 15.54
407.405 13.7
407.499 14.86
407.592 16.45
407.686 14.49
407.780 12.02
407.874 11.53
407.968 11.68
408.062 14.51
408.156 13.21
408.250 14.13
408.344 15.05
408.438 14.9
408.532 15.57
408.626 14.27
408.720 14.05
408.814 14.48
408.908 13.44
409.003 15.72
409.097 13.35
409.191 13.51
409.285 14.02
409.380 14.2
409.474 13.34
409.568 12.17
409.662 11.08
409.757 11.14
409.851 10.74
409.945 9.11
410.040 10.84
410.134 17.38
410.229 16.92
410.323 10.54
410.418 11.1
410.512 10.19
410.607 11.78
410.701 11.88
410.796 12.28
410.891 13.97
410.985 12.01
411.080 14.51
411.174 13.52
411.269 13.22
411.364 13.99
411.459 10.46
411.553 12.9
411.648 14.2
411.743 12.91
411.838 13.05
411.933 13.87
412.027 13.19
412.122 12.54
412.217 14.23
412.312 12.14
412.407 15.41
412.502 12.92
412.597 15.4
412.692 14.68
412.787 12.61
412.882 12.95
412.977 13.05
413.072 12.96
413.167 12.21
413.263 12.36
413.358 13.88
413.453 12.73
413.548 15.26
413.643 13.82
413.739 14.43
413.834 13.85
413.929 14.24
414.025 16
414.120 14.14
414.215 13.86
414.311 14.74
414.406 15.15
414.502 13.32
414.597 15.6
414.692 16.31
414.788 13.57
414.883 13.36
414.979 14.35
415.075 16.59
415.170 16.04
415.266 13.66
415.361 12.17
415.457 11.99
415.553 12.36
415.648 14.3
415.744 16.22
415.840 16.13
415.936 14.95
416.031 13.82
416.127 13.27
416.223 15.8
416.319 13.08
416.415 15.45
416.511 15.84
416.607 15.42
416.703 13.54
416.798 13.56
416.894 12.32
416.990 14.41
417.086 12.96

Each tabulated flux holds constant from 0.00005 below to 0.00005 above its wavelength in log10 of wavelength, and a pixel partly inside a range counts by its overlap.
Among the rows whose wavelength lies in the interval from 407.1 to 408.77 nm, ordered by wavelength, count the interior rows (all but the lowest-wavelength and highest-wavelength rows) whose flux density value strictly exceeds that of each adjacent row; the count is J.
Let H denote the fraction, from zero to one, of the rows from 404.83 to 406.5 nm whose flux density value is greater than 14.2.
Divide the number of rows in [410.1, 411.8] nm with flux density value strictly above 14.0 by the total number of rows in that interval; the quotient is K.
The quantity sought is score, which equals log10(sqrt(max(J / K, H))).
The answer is 0.68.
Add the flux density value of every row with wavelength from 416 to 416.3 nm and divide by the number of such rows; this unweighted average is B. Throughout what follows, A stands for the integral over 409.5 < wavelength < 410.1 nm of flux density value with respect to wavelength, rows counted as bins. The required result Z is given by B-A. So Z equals 8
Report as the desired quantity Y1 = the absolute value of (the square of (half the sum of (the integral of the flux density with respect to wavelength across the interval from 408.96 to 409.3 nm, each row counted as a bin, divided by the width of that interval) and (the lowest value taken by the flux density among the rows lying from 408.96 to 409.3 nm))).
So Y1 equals 189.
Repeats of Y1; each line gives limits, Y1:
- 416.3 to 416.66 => 198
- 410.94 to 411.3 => 160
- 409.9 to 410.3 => 127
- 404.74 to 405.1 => 191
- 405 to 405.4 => 185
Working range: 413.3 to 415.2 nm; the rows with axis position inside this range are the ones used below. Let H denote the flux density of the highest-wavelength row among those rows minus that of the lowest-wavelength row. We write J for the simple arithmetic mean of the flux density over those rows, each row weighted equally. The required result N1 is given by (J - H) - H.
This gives 10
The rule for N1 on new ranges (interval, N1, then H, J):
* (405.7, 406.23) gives 20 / -2.3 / 14.9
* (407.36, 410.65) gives 17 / -1.9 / 13.3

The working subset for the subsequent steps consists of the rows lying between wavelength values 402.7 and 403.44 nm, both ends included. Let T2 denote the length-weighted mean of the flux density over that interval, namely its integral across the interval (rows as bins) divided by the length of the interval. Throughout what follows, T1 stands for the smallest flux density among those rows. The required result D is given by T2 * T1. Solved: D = 190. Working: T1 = 13.45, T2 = 14.1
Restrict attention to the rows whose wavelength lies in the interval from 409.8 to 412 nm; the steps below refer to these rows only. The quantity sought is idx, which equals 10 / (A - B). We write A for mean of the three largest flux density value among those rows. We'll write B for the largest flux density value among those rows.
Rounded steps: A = 16.3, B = 17.38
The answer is -9.0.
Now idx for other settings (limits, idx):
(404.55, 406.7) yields -13.7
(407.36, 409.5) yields -18.6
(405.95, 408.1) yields -12.0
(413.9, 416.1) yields -46.2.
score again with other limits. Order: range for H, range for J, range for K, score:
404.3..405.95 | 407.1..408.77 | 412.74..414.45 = 0.55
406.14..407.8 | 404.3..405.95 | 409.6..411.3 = 0.74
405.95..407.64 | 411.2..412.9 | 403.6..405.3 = 0.54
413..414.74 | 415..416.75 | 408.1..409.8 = 0.37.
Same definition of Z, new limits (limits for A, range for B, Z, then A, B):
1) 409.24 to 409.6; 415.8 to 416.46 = 10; 4.9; 14.6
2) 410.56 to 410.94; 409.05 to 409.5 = 9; 4.7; 13.7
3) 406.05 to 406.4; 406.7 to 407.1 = 11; 5.0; 15.8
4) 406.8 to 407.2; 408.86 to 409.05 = 8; 6.2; 14.6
